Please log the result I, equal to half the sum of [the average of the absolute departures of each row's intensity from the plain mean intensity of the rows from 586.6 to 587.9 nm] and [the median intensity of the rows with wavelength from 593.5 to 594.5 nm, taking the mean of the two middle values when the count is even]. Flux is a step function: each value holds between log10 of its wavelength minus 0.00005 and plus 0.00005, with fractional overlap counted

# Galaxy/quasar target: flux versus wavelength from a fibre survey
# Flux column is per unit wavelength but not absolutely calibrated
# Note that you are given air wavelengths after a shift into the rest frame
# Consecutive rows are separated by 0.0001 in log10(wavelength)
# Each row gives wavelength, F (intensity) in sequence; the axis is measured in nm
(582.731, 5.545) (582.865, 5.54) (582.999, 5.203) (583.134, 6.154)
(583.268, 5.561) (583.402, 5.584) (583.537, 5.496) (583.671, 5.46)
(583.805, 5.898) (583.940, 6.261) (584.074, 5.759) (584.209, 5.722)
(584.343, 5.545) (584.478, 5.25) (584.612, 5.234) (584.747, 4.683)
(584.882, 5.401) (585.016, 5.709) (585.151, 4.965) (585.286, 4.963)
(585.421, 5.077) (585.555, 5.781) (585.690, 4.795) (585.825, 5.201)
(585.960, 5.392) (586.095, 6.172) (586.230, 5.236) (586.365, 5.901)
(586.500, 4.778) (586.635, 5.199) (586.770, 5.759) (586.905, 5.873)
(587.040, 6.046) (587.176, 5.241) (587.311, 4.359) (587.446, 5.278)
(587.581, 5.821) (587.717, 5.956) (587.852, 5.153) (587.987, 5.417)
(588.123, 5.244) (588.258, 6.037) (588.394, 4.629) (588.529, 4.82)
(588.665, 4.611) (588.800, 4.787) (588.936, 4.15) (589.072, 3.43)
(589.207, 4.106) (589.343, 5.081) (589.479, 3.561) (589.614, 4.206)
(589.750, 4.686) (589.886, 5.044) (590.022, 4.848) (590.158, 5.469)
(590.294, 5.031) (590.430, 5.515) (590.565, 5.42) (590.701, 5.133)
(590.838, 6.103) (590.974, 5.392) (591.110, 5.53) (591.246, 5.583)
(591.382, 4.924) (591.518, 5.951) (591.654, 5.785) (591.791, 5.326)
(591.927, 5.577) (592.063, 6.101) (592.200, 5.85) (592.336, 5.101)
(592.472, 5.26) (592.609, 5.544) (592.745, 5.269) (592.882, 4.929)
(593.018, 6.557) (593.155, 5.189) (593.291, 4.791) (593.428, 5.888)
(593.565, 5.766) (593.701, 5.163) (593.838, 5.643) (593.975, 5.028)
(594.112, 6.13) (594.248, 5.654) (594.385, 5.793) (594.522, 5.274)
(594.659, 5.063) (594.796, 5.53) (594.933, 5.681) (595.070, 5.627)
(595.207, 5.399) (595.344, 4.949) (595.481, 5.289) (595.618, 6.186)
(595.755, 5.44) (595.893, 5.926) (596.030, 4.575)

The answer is 3.04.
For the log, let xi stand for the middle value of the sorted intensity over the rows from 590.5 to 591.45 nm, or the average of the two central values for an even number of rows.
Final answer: 5.4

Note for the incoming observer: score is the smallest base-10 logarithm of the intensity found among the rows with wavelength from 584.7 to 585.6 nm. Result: 0.67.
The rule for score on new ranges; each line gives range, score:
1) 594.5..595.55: 0.69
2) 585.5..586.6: 0.68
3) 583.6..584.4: 0.74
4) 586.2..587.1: 0.68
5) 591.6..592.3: 0.73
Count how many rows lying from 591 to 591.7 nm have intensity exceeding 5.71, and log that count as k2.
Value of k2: 2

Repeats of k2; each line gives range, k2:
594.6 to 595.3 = 0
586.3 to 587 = 3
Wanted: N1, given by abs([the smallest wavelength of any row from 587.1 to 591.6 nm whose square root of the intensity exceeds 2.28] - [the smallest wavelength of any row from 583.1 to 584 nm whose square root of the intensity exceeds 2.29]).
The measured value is 4.04 nm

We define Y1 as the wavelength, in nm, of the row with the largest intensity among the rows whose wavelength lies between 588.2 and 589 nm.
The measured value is 588.258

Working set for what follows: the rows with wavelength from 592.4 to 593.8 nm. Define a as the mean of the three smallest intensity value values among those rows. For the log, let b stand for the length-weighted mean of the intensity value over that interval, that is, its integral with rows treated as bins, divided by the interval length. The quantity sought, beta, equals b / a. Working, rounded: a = 4.96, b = 5.44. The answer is 1.10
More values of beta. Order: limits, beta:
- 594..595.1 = 1.05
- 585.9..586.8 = 1.08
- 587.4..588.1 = 1.04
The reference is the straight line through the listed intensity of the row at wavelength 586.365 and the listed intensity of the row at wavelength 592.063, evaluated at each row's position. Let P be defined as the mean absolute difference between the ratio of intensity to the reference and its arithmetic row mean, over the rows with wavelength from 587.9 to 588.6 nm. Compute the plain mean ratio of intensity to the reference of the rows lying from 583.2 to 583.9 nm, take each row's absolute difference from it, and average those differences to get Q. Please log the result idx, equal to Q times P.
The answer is 0.0014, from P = 0.068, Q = 0.020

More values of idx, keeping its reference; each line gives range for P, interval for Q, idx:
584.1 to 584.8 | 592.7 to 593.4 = 0.0038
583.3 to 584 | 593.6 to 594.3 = 0.0025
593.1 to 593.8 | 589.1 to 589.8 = 0.0045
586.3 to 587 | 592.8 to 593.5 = 0.0068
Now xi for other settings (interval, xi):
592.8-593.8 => 5.2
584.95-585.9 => 5.1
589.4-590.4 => 4.8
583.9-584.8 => 5.5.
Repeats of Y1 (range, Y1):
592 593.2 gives 593.018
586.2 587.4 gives 587.040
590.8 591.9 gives 590.838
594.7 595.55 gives 594.933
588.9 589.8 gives 589.343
